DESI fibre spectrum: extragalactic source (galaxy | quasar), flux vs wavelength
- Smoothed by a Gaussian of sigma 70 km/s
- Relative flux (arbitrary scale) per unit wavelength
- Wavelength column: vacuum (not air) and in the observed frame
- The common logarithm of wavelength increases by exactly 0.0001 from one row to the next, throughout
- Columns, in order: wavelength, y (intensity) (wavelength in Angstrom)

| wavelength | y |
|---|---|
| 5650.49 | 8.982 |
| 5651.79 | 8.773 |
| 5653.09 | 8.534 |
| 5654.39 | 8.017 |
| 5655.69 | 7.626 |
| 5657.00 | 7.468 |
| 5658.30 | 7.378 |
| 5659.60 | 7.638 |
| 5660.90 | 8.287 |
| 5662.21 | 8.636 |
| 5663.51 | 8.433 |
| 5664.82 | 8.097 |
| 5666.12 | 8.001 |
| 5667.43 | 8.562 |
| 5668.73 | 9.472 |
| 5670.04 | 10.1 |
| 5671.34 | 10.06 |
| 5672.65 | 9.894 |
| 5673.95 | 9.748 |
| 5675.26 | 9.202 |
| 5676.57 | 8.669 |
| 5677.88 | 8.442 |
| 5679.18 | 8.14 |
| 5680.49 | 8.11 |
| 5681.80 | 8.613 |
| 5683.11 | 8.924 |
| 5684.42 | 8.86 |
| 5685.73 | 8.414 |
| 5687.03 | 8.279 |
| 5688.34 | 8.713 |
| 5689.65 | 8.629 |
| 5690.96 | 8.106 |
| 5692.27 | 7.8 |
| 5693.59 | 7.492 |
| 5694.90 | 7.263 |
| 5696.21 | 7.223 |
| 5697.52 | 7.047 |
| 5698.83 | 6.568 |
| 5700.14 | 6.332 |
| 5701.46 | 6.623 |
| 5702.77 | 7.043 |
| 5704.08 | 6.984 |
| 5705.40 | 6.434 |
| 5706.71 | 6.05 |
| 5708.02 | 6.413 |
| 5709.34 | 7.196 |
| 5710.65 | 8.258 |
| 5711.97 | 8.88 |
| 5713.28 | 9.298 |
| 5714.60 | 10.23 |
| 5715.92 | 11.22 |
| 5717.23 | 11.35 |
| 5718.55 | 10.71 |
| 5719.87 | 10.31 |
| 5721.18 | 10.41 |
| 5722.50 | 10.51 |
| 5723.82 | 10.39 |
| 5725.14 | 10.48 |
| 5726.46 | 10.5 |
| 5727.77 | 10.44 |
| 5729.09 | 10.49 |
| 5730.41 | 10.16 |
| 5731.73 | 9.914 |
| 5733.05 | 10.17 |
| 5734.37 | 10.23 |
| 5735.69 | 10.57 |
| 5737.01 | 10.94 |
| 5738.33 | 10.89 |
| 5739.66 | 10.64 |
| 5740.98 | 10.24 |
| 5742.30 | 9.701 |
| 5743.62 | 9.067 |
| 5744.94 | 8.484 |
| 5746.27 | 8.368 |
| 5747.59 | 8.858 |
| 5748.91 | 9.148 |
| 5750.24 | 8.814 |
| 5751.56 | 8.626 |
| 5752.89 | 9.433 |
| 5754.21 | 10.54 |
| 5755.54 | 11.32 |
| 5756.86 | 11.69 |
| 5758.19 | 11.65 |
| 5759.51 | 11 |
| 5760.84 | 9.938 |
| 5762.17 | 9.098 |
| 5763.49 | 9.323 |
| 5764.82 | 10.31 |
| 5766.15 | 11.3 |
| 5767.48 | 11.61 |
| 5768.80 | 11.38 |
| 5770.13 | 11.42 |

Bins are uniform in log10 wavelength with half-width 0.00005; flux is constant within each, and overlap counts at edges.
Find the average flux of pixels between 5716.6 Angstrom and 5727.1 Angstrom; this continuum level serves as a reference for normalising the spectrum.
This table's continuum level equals 10.6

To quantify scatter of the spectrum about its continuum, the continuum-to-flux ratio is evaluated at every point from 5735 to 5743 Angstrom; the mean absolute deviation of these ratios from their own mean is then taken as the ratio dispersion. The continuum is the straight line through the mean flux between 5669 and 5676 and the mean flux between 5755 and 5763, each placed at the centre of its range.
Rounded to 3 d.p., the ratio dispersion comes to 0.037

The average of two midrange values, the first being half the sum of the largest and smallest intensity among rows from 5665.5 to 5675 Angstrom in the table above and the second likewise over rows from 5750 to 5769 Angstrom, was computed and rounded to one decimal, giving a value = 9.6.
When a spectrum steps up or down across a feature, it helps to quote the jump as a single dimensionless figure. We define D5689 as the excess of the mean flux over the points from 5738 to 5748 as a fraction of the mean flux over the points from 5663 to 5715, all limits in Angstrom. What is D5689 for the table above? 0.17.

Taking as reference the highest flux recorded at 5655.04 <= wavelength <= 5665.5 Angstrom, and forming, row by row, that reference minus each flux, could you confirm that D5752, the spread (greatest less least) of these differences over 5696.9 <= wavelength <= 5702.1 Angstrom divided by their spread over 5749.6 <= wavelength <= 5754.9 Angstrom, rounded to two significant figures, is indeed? 0.37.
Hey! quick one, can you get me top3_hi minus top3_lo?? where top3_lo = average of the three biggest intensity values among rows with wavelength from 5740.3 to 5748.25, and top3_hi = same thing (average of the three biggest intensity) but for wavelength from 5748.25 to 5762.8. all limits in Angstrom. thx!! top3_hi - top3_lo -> 1.9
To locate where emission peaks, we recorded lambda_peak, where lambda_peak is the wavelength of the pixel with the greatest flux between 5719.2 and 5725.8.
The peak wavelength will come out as 5722.50 Angstrom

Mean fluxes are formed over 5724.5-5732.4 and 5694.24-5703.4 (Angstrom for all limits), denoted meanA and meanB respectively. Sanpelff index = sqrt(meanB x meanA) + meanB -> 15.3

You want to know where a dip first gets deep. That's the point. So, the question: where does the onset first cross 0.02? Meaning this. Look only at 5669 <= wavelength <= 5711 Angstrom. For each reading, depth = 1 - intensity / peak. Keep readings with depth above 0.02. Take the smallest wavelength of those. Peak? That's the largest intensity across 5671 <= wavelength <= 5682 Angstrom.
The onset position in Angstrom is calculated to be 5673.95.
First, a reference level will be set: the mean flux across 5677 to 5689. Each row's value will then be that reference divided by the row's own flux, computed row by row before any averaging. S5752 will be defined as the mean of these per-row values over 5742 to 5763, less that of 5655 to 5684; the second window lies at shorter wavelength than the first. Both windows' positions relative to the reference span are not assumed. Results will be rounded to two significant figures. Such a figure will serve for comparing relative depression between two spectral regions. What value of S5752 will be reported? -0.11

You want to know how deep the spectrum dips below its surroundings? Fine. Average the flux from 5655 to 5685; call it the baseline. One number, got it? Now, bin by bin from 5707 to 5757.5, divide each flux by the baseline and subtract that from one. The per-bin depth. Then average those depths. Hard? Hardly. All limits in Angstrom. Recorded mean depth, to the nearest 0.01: -0.14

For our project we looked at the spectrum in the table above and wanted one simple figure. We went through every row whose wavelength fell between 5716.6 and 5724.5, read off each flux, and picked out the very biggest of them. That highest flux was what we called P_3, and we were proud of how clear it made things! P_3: 11.35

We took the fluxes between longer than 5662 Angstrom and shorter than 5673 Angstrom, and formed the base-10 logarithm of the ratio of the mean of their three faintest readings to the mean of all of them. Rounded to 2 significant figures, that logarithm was -0.043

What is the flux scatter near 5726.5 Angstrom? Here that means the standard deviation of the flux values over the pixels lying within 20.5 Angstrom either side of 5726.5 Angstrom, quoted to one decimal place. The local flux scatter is 1.3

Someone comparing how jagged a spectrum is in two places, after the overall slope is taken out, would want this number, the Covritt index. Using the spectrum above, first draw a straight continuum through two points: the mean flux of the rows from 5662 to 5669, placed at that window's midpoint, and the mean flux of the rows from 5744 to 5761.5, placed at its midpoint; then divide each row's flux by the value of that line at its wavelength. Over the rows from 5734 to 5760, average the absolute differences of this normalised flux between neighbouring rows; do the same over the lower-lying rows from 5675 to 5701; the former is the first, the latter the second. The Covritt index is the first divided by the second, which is 1.36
